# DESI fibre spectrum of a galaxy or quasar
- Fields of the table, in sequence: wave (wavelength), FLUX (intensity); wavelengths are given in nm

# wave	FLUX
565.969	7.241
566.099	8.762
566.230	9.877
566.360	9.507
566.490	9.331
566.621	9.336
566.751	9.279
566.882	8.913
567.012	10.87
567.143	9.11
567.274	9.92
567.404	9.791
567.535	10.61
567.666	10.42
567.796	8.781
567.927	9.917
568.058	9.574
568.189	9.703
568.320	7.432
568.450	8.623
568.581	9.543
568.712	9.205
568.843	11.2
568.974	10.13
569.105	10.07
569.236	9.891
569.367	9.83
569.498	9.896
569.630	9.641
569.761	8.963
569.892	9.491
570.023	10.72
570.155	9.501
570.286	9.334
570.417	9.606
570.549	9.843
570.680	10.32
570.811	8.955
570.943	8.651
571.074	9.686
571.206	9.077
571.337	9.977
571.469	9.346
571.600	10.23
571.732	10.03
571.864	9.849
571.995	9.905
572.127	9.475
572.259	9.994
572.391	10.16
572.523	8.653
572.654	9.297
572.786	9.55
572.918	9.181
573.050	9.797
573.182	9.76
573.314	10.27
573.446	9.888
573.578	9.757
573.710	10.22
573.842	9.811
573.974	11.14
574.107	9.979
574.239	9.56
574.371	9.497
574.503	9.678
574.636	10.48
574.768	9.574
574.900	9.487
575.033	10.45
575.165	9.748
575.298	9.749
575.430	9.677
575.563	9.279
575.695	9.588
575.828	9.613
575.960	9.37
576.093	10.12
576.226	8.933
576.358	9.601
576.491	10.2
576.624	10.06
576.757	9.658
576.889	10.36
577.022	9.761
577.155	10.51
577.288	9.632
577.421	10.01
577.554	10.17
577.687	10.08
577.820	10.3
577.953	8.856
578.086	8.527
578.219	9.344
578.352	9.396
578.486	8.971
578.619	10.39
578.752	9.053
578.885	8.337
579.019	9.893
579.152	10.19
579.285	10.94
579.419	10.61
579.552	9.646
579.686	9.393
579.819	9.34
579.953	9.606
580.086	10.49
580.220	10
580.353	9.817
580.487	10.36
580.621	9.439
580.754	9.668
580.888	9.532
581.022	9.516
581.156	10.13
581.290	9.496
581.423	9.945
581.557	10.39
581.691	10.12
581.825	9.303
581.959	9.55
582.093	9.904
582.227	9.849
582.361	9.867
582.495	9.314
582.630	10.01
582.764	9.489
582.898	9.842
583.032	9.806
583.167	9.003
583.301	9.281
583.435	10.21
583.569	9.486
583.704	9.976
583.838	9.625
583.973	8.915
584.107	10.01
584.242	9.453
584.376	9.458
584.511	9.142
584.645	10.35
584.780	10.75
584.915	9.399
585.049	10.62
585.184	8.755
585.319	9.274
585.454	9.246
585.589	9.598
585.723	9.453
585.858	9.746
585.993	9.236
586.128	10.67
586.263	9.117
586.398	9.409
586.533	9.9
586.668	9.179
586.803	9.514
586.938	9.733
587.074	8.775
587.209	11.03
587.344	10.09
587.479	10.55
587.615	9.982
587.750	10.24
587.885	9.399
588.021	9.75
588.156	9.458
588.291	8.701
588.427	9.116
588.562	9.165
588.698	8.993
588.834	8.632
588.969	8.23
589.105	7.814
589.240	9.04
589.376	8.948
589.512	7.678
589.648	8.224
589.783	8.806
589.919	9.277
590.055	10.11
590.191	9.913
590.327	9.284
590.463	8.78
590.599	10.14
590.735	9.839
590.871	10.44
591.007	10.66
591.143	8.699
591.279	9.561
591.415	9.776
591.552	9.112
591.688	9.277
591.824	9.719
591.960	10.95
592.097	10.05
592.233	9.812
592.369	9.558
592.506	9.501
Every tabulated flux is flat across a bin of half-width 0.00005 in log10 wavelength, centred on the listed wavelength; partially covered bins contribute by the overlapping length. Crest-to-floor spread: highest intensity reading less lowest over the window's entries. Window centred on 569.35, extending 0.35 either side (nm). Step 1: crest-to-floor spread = 0.4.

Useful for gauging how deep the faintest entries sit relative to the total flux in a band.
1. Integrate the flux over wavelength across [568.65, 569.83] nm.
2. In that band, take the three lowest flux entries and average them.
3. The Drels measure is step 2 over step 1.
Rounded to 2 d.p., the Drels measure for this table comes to 0.80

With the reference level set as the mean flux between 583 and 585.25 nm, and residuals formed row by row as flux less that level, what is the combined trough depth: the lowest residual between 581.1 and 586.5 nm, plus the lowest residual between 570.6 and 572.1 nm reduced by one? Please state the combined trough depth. -2.9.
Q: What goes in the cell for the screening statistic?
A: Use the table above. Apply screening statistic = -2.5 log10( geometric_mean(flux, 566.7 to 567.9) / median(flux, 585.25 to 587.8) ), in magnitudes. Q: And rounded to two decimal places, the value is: -0.01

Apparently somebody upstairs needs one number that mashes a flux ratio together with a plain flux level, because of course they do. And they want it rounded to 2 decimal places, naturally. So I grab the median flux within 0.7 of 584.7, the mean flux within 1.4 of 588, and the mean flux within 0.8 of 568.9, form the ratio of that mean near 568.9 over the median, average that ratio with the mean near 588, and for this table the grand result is 5.18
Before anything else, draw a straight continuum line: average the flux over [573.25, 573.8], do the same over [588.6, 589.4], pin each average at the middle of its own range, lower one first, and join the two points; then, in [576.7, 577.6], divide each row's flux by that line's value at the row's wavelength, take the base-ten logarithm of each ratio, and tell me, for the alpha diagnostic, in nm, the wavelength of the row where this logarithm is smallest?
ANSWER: 576.757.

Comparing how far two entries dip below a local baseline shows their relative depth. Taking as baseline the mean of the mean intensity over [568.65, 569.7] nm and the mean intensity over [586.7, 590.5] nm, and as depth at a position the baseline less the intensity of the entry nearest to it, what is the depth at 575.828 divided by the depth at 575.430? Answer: -0.1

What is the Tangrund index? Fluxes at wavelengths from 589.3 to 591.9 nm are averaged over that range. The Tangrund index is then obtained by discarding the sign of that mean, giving 9.38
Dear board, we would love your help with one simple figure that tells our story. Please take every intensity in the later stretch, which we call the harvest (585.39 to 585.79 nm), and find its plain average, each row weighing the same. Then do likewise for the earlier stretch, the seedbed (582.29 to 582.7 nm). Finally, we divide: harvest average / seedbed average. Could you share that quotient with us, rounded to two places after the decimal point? 0.97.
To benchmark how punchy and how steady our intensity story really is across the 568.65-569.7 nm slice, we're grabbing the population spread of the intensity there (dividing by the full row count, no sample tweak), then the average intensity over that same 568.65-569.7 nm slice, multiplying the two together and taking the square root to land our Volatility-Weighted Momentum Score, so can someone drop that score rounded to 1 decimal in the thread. 2.3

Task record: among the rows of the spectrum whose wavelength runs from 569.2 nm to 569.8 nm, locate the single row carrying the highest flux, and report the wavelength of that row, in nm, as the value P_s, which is 569.498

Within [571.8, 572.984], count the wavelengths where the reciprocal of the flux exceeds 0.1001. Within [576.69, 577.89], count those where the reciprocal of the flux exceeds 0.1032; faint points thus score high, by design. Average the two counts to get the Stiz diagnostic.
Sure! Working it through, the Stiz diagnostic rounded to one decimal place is 4.5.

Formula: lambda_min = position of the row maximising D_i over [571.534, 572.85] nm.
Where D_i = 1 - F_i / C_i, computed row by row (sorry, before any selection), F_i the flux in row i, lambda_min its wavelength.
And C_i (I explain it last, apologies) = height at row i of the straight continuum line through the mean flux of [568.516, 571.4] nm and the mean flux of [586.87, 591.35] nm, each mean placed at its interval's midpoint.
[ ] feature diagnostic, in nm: 572.523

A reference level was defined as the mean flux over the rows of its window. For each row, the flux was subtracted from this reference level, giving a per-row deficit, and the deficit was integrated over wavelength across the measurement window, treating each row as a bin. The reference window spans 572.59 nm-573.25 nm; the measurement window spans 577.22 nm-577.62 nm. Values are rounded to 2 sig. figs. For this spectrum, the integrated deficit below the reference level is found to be -0.17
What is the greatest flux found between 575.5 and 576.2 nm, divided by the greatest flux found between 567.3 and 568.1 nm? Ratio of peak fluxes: 0.95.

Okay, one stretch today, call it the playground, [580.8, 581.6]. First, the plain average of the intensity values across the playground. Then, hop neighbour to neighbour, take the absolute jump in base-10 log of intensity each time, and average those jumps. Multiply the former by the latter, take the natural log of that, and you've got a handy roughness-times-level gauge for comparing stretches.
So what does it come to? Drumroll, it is -1.7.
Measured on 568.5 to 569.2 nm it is -1.0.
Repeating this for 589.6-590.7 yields -1.3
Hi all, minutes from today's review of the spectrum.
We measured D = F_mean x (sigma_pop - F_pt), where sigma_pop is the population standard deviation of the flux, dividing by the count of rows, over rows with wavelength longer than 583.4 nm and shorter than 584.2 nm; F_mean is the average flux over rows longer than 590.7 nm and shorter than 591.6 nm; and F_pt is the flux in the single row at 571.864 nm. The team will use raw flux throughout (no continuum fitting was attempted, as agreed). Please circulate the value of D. -92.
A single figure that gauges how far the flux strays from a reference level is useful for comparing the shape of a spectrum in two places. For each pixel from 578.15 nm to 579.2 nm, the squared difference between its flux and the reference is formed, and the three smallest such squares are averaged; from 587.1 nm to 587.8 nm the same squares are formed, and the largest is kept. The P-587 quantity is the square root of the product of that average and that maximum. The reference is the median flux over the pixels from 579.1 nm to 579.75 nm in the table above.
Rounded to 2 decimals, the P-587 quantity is 0.17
